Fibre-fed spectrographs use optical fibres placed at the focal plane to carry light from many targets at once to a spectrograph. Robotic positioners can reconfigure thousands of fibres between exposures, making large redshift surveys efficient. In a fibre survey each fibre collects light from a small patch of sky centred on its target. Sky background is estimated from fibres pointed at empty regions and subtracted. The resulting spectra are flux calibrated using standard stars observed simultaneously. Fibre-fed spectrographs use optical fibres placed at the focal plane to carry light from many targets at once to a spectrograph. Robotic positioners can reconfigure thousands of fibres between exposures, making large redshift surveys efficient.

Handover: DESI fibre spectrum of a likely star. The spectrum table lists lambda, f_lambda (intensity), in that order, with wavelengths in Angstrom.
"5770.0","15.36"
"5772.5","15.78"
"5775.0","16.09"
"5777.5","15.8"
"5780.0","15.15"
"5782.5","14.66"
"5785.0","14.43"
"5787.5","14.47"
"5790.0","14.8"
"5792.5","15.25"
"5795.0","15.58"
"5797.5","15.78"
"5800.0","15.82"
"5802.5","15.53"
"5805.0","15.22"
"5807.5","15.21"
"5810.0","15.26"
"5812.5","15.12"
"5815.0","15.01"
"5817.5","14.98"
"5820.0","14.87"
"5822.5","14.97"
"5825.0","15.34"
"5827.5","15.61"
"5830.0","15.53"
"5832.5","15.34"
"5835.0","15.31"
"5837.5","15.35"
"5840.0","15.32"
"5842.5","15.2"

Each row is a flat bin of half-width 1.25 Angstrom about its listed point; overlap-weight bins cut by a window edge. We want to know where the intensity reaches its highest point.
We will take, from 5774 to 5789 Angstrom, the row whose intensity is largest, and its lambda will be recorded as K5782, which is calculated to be 5775.0 Angstrom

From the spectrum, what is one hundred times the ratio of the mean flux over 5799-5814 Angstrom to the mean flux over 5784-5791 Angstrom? 105.4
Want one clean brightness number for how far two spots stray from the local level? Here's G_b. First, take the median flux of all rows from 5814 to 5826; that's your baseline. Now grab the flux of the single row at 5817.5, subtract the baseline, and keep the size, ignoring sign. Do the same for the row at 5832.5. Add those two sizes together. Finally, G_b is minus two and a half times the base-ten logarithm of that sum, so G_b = 1.1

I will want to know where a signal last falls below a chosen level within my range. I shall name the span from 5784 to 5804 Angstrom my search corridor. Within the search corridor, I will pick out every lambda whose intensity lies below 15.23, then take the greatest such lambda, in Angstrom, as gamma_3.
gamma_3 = 5790.0 Angstrom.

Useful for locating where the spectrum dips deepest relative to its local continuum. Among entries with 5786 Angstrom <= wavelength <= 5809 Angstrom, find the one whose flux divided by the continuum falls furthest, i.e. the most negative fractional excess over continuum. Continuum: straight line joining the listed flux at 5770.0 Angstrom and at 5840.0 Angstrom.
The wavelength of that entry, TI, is 5787.5 Angstrom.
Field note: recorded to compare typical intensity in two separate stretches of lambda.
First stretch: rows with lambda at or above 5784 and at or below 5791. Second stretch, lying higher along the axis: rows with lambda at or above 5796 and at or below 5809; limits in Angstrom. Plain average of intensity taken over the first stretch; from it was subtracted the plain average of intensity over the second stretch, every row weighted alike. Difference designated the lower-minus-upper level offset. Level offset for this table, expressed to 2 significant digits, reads -0.95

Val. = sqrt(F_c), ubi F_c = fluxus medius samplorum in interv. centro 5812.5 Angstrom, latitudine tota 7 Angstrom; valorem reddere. 3.89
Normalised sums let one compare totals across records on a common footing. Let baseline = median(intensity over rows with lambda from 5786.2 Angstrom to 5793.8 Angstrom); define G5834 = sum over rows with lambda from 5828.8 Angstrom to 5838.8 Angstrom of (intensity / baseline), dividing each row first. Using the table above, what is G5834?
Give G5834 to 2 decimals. 4.16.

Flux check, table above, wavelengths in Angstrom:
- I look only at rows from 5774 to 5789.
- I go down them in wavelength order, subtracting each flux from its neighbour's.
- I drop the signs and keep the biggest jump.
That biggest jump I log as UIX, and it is 0.65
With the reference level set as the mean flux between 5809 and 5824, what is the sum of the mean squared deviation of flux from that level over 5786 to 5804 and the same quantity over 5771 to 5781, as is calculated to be 0.87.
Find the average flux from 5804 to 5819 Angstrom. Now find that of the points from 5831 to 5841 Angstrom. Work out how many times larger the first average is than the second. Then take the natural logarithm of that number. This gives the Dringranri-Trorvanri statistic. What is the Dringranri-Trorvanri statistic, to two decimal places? -0.01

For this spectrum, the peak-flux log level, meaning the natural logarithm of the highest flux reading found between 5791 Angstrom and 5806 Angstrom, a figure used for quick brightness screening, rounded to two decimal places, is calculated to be 2.76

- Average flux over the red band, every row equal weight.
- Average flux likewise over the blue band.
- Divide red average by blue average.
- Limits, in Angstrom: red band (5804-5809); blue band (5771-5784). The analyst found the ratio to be 0.98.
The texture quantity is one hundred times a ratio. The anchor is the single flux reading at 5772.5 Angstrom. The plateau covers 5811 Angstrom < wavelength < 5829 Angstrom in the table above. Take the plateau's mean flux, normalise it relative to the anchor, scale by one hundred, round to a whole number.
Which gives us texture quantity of 96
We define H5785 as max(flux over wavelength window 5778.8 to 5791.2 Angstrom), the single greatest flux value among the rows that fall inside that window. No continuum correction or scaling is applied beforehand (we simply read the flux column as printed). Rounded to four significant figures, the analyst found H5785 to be 15.15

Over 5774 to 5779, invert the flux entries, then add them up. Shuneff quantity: 0.125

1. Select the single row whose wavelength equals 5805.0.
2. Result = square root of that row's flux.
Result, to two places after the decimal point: 3.90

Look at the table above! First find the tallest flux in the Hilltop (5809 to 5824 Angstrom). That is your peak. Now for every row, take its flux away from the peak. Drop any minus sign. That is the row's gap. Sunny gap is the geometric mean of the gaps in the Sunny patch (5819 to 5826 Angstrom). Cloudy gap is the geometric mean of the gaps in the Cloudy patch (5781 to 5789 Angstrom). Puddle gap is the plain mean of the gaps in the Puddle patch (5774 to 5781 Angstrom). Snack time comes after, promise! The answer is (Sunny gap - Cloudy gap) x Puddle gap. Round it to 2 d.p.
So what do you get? -0.26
